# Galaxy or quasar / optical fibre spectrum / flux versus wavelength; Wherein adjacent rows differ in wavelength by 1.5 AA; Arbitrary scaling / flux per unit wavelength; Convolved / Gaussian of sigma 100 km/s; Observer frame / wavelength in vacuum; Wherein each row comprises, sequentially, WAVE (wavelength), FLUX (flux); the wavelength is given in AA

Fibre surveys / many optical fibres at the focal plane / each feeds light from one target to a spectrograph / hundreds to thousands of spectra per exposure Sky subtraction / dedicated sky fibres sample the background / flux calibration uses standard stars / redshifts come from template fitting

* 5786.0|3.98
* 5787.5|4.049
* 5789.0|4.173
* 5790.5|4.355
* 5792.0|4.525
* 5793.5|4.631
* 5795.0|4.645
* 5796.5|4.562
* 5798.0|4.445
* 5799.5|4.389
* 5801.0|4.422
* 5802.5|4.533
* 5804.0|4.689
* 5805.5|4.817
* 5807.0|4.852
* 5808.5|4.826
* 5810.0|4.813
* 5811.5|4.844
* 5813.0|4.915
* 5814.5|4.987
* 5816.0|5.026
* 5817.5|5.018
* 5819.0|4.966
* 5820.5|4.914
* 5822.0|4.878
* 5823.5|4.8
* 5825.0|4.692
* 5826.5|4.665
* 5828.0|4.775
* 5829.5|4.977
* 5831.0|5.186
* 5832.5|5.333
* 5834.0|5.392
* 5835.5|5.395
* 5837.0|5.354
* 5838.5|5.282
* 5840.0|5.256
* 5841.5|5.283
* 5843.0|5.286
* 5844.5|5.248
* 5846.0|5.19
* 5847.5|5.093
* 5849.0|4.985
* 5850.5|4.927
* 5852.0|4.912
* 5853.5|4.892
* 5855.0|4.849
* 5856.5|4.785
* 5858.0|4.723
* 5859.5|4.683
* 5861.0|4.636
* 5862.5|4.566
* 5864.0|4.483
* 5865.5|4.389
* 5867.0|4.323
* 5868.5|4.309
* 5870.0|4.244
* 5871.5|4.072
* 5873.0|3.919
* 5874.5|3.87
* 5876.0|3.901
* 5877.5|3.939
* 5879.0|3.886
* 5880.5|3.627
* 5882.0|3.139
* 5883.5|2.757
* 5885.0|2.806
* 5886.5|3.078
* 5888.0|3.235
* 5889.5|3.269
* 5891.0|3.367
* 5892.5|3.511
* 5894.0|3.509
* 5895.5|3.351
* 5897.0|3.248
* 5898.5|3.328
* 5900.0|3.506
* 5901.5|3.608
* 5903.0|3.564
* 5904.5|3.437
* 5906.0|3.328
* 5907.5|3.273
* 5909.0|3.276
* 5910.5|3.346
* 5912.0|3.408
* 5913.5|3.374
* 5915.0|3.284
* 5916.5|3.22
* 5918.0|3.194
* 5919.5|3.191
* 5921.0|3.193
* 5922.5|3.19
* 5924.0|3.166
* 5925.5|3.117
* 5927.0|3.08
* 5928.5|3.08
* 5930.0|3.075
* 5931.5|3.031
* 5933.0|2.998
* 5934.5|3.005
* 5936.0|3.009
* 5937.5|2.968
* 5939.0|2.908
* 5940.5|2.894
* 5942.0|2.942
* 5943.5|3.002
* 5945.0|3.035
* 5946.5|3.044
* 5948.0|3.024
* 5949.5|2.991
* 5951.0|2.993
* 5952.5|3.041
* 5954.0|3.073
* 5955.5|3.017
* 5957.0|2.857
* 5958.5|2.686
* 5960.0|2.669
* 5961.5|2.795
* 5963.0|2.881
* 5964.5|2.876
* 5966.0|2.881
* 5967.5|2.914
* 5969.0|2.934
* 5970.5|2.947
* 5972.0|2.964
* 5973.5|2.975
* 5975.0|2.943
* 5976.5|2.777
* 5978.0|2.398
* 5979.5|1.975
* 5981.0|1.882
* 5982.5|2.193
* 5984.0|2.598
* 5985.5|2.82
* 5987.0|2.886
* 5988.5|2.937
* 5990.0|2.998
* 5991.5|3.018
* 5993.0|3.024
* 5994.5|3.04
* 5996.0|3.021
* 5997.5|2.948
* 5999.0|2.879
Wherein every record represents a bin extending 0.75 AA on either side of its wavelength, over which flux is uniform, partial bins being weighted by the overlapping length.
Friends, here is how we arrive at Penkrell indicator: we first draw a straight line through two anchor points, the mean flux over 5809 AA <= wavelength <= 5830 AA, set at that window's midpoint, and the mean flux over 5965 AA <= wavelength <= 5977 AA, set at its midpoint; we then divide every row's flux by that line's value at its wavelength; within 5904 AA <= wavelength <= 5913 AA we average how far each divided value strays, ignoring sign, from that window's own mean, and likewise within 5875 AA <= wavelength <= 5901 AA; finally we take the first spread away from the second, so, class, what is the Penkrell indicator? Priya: 0.047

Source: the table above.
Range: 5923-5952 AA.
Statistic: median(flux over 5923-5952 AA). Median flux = 3.01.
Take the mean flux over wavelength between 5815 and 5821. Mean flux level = 5.0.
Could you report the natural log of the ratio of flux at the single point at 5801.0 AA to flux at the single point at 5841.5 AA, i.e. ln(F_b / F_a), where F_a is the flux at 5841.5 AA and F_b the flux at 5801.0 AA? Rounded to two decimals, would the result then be -0.18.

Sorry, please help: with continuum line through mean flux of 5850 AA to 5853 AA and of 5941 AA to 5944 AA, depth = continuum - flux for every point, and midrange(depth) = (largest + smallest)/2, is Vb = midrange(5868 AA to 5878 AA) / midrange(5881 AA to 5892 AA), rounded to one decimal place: 0.4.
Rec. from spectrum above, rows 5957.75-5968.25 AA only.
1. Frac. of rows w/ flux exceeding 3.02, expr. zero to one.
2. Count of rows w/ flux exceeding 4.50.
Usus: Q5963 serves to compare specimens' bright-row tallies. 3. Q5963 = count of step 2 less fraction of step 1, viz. 0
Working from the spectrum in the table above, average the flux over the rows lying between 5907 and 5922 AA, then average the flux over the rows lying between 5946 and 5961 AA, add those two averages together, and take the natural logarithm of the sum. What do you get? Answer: 1.83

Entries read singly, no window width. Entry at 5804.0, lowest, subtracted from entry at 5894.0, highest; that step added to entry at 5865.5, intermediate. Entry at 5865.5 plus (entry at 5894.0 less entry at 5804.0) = 3.2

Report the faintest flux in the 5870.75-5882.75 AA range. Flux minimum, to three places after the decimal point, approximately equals 3.139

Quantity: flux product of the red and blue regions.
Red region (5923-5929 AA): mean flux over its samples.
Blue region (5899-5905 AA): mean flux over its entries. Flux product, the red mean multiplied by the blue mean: 11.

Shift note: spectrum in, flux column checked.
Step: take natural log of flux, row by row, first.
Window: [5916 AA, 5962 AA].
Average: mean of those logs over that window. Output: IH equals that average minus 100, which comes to -98.9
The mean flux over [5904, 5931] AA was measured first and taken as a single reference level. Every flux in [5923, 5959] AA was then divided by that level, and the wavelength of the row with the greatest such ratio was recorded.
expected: 5924.0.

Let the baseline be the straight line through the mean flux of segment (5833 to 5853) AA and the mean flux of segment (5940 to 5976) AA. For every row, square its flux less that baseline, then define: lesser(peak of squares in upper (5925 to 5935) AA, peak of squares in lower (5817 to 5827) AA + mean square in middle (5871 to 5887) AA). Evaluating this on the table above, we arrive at 0.21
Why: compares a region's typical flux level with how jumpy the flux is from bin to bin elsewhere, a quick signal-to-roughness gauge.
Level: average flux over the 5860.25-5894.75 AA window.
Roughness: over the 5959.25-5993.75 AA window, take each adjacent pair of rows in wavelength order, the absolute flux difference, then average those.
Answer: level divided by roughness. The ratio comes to 33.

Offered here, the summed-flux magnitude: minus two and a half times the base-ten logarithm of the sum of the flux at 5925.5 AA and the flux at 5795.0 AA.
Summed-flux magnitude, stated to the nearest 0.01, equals -2.22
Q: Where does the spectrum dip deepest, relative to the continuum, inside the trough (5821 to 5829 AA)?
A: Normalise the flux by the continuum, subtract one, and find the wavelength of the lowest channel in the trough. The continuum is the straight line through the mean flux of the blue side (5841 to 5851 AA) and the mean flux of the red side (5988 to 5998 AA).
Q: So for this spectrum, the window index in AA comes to 5826.5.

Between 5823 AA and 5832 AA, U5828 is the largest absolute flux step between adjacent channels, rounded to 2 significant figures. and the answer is 0.21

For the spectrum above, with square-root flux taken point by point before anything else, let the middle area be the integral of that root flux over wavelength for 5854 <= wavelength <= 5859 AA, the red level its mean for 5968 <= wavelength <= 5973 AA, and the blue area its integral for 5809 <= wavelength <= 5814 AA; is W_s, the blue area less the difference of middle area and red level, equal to 1.8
